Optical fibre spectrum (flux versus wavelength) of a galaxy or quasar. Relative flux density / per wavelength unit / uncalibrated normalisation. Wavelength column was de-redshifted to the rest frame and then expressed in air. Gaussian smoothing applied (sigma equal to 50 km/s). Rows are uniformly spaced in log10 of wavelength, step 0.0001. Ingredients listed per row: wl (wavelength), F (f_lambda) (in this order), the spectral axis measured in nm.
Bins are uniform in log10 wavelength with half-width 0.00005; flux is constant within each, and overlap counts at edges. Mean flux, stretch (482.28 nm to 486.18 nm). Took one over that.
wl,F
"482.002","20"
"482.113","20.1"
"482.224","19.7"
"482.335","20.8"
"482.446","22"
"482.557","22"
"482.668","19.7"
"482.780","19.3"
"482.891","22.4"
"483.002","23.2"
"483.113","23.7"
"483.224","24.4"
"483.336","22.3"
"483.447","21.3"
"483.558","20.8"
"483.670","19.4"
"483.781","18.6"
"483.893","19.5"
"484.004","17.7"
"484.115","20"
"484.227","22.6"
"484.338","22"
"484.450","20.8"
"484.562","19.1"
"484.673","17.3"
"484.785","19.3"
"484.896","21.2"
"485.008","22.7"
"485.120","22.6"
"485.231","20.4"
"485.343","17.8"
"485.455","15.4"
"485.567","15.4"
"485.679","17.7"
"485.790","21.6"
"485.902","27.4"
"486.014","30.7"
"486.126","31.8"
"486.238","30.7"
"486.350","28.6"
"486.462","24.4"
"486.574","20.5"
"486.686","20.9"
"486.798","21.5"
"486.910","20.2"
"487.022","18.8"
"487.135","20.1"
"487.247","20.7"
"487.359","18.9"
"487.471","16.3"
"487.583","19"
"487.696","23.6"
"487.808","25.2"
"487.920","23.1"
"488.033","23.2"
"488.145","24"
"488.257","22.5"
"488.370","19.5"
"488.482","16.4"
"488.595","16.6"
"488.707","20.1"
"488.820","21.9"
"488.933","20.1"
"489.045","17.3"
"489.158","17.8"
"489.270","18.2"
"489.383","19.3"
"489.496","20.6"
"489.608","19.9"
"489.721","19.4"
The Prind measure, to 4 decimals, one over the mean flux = 0.0471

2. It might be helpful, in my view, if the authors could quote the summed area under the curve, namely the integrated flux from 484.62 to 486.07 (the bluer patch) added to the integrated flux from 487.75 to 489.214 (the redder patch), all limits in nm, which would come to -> 60.2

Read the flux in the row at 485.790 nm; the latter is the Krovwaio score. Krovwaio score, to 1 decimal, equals 21.6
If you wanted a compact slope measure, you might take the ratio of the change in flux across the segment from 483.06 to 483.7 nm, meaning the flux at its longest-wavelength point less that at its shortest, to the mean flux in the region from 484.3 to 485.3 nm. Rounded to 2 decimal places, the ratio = -0.21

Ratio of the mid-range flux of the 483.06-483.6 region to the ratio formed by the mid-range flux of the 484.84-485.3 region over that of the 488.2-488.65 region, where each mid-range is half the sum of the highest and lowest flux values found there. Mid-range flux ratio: 20.4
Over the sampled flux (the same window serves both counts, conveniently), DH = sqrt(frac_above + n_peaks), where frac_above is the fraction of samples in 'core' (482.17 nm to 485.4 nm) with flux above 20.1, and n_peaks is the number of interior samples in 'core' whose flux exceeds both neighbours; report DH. 2.14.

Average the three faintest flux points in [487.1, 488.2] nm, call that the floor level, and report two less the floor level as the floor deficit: -16.1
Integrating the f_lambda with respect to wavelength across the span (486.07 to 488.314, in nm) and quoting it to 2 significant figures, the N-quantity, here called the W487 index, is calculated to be 51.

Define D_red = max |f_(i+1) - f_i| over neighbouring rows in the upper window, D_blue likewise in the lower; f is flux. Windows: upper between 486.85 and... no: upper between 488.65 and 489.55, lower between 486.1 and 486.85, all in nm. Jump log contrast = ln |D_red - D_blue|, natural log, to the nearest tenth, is 0.3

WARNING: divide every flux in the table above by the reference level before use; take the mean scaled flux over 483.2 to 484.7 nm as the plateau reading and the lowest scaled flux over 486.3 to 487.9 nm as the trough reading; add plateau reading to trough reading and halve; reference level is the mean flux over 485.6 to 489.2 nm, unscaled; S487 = 0.838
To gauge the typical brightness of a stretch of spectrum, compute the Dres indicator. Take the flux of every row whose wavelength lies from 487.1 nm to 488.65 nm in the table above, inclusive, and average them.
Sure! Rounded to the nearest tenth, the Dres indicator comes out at 20.7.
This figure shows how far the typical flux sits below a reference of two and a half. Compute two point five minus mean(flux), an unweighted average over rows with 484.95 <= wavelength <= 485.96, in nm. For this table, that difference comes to -17.6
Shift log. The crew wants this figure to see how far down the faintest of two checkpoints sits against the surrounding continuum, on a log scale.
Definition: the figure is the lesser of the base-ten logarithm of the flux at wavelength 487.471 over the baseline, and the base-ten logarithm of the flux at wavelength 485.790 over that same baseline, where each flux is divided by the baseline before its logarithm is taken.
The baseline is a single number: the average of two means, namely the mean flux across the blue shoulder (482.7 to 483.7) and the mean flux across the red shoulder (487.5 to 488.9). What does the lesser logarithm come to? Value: -0.12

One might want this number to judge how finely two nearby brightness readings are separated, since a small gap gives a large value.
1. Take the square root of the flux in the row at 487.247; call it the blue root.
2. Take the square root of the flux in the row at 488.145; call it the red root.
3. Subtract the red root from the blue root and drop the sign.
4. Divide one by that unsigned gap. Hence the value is 2.9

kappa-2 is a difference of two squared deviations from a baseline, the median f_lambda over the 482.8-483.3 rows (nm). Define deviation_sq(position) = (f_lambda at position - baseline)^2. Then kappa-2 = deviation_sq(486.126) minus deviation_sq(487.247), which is 62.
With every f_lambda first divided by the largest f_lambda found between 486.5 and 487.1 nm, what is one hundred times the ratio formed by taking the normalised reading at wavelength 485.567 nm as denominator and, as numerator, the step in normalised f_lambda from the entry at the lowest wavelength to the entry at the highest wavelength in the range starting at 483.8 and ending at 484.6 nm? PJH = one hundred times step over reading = -3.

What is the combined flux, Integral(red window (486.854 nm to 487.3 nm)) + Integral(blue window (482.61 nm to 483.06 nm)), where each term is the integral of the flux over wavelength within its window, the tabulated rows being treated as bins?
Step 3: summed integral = 18.4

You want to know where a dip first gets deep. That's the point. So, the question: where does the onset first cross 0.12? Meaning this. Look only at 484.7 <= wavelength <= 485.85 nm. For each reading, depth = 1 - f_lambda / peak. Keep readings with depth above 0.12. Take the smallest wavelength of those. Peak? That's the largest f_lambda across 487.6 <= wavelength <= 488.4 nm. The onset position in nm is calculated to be 484.785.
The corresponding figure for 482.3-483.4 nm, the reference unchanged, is 482.335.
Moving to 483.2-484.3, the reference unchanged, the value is 483.447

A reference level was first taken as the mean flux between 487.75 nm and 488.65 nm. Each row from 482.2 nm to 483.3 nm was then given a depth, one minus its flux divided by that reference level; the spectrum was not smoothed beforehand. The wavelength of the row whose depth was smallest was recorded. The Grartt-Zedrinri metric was 483.224 nm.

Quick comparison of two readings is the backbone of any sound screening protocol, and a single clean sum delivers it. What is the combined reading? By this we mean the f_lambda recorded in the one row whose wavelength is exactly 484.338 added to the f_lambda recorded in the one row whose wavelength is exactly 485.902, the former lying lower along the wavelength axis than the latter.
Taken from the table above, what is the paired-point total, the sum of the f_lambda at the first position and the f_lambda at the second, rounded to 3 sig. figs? 49.4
